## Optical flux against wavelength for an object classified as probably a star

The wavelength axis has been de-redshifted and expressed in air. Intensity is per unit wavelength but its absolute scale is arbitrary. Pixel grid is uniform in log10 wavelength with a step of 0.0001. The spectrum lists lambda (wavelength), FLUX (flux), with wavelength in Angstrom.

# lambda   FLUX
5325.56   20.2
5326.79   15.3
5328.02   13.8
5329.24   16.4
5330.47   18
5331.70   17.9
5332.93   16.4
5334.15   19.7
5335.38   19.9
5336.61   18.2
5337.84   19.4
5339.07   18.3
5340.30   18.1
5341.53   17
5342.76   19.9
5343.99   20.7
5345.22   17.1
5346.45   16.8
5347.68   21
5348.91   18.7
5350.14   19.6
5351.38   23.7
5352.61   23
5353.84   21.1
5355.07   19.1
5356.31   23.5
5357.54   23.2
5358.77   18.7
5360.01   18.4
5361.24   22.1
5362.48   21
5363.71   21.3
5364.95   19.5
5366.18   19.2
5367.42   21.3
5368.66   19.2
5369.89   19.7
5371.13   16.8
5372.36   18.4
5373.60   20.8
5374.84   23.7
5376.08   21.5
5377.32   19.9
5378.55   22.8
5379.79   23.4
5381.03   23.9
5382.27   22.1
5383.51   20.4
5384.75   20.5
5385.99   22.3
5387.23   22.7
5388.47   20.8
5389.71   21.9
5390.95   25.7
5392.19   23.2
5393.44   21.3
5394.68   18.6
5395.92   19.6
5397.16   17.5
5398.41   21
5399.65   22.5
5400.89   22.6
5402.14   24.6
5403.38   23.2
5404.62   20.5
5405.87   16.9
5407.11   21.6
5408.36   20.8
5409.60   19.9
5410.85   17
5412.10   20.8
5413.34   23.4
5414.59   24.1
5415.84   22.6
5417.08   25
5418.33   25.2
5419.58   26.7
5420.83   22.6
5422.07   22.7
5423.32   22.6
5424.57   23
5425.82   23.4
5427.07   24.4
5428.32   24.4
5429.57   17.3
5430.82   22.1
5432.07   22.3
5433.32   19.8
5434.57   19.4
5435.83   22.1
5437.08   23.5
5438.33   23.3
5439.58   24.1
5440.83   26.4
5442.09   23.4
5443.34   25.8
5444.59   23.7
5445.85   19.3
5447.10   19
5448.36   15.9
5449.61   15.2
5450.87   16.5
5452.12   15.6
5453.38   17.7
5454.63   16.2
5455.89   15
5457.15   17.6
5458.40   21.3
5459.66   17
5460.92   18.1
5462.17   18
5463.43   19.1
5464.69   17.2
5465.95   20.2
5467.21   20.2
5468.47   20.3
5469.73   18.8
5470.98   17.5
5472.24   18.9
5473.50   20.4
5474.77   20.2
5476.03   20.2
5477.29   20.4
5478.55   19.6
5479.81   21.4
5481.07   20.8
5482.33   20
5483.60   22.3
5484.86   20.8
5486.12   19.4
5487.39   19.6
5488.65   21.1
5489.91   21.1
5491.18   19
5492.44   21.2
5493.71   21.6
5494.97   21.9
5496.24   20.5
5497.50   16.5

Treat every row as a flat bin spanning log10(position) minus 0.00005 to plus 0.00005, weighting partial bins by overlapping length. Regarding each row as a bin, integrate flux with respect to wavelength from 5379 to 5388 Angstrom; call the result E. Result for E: 199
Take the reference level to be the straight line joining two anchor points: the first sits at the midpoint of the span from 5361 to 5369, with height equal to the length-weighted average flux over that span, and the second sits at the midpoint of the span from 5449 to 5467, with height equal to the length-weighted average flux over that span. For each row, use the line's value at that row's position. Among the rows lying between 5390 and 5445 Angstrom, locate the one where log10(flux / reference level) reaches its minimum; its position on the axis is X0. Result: 5405.87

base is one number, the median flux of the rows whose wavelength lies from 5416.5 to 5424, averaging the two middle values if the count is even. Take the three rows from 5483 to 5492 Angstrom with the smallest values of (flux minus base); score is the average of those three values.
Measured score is -4.5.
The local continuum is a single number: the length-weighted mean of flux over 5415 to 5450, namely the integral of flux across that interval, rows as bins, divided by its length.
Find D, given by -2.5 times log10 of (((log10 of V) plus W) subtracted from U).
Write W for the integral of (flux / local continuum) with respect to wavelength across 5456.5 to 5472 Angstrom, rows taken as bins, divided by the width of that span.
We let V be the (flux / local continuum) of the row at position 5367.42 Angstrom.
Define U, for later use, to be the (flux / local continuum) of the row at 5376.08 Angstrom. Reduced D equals 2.11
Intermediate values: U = 0.96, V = 0.95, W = 0.84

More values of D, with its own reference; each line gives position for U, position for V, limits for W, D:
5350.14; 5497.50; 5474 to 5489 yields 2.57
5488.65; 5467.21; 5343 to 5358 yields 2.92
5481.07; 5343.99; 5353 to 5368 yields 3.58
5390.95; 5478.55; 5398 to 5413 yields 1.43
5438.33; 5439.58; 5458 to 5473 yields 1.95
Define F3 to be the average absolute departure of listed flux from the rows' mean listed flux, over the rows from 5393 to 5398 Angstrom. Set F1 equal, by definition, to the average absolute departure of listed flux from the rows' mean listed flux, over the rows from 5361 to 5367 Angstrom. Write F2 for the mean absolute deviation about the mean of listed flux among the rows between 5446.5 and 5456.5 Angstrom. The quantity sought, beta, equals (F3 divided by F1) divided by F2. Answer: 1.2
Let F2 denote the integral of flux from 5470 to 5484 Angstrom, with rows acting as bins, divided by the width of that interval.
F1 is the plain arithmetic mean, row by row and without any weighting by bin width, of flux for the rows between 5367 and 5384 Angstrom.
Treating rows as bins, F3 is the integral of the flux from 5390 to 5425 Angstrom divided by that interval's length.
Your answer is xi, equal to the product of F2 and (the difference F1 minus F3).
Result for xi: -20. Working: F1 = 21.0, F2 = 20.1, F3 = 22.0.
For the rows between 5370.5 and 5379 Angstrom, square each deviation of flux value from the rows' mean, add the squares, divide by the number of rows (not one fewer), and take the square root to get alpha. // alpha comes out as 2.2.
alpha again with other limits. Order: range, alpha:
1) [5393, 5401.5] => 1.8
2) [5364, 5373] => 1.3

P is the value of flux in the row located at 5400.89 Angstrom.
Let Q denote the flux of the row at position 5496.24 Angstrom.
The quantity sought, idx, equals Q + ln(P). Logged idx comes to 23.6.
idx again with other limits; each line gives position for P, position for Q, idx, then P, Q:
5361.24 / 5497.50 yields 19.6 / 22.1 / 16.5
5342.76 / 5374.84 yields 26.7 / 19.9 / 23.7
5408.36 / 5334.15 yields 22.7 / 20.8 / 19.7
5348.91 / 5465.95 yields 23.1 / 18.7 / 20.2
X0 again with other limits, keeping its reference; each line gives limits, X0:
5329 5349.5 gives 5329.24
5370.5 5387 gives 5371.13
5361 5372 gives 5371.13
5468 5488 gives 5470.98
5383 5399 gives 5397.16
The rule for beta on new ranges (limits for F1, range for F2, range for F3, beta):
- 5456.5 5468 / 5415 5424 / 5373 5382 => 0.7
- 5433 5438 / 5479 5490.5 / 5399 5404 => 0.6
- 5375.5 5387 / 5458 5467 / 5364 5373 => 0.6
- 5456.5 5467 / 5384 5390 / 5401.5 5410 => 1.8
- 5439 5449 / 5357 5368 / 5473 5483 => 0.1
